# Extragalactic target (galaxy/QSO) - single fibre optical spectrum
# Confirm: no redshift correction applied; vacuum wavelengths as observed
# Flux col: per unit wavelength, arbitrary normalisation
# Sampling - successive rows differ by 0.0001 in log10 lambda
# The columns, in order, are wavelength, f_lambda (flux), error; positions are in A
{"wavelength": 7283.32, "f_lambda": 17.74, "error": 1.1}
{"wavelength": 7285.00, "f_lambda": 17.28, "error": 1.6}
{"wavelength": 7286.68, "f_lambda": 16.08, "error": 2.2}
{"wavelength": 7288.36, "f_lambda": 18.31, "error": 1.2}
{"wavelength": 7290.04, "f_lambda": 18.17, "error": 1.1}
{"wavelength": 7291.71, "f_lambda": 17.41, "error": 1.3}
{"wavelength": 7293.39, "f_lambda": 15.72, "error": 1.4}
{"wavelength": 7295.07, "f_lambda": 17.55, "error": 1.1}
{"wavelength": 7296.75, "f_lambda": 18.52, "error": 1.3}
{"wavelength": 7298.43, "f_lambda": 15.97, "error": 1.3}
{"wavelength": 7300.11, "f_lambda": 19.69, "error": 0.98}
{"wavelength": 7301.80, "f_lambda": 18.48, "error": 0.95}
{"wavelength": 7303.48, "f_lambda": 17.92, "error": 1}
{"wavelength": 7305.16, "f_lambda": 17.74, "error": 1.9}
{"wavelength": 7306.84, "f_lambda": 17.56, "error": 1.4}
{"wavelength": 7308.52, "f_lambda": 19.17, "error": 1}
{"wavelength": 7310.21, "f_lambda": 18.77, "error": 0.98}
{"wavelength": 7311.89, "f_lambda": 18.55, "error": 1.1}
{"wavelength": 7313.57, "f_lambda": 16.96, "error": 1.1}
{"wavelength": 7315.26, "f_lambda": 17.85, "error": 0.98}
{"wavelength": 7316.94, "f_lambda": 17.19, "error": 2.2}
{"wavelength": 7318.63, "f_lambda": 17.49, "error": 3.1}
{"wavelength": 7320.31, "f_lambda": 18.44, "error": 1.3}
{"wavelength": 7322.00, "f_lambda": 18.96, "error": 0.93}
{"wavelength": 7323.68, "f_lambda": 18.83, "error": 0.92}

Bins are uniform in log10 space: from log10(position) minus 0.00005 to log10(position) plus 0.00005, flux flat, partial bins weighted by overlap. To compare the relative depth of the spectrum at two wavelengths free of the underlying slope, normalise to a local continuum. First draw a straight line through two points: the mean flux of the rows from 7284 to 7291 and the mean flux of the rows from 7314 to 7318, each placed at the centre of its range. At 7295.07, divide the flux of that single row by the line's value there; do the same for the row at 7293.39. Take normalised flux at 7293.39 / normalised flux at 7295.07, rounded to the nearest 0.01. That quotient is 0.90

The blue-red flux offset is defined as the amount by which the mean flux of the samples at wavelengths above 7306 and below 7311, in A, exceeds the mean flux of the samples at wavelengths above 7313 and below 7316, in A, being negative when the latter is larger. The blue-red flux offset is 1.1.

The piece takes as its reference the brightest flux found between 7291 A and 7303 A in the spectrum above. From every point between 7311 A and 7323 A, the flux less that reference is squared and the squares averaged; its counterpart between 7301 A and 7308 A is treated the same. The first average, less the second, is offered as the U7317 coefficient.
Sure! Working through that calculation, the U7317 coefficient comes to 0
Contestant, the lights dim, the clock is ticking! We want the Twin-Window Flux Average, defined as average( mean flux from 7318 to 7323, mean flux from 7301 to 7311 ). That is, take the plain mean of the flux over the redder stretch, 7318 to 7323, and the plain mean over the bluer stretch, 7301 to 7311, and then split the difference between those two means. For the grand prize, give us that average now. 18.3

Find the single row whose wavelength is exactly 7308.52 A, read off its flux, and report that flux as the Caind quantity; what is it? 19.17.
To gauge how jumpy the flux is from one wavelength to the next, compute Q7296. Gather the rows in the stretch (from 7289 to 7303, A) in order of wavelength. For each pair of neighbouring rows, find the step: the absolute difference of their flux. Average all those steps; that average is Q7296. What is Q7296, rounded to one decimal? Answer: 1.8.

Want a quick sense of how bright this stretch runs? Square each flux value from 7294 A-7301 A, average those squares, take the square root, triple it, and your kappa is 54.0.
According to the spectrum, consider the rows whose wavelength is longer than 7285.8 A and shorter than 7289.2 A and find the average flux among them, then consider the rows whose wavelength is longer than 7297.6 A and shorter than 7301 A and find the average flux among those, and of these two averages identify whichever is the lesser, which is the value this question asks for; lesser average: 17.2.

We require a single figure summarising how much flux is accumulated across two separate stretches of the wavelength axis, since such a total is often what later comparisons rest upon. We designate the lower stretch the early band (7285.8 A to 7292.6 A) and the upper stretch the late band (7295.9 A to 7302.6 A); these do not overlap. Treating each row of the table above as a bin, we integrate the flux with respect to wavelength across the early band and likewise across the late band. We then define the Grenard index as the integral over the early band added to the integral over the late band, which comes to 240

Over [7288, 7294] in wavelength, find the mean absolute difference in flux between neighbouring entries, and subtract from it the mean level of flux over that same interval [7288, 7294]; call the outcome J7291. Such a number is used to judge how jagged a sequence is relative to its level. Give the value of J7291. -16.5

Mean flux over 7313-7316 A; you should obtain 17.4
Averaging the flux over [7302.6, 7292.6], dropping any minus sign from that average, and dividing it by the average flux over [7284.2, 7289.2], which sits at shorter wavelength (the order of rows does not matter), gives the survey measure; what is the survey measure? 1.03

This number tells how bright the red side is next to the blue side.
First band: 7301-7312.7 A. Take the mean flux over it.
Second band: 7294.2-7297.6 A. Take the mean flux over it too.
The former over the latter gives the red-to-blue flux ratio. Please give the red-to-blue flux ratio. 1.02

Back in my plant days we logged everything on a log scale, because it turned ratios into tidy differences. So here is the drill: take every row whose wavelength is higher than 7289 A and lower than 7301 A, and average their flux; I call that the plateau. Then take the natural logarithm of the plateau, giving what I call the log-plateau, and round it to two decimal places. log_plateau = 2.87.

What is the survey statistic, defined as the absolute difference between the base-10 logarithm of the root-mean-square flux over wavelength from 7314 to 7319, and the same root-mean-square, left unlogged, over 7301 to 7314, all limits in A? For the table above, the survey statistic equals 16.9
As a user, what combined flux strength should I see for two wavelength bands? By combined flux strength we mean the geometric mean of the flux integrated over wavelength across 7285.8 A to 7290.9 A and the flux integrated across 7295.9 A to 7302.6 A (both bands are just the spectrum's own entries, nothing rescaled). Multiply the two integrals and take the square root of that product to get 104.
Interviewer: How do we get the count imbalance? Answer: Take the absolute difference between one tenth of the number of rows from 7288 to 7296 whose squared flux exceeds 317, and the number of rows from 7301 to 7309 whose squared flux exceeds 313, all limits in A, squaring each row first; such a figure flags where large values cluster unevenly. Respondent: 3.8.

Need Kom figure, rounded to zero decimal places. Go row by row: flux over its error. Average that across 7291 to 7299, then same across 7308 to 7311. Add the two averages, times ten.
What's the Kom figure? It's 326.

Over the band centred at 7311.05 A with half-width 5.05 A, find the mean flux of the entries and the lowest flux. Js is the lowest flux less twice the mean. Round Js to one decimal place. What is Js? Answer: -19.3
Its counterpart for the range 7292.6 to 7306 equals -19.7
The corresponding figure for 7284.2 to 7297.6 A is -19.0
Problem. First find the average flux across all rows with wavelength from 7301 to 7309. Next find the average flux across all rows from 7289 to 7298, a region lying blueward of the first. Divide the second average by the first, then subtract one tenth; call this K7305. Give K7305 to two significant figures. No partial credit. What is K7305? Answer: 0.86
